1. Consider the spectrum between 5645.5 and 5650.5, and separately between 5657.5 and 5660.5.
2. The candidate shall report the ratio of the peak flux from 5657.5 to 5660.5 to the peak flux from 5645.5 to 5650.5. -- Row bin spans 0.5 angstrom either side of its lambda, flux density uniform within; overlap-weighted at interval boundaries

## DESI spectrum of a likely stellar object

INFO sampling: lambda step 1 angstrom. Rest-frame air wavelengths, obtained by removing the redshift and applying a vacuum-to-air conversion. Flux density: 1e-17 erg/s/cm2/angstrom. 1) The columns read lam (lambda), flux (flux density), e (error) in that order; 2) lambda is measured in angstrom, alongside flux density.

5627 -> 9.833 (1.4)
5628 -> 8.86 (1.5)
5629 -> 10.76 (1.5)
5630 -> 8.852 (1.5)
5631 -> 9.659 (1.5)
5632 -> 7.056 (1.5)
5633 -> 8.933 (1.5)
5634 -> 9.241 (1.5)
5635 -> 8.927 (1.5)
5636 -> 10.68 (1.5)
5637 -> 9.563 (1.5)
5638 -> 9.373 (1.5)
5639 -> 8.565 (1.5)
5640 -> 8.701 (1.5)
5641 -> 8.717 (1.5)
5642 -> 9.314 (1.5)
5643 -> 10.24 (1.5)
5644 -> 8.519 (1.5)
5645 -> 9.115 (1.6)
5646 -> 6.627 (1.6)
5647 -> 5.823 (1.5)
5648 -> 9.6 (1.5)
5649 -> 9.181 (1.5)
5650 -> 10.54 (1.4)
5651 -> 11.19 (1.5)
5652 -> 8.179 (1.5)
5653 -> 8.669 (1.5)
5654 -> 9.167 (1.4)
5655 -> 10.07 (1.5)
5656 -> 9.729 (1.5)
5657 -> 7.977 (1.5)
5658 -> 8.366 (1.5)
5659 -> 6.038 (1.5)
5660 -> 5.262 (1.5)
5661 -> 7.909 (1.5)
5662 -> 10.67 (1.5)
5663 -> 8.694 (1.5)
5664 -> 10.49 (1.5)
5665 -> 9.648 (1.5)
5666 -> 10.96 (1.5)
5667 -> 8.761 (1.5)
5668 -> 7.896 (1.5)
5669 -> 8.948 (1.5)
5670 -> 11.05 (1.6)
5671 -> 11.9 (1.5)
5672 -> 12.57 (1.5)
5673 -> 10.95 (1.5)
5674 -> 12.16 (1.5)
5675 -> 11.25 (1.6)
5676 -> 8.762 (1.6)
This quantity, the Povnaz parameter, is 0.79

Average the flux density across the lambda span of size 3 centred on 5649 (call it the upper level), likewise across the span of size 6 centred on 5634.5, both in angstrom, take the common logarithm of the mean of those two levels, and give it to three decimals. 0.974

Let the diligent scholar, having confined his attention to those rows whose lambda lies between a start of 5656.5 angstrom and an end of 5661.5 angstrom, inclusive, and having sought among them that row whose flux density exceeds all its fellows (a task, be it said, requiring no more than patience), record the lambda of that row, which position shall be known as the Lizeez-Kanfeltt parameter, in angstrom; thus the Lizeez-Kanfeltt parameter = 5658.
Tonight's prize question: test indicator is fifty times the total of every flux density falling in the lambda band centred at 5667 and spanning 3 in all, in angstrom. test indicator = 1381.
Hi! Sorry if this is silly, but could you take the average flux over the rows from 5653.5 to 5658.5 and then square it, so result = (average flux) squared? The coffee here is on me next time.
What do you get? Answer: 82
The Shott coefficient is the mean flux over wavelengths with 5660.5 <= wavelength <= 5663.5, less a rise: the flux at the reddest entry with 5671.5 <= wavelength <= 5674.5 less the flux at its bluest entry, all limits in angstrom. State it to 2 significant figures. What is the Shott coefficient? 9.5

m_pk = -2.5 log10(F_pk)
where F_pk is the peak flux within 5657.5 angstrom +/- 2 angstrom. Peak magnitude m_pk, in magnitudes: -2.47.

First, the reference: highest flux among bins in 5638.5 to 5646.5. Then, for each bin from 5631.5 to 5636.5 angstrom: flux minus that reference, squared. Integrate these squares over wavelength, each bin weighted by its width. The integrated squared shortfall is 15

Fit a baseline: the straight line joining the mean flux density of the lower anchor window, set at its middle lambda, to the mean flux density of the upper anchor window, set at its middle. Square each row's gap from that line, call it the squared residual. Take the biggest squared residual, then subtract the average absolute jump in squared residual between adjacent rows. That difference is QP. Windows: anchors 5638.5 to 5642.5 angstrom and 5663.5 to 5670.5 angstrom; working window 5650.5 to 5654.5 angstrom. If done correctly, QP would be 2.7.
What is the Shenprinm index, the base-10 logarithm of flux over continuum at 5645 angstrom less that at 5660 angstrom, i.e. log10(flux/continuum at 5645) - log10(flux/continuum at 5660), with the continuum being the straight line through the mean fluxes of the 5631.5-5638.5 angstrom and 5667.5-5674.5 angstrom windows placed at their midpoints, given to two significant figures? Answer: 0.27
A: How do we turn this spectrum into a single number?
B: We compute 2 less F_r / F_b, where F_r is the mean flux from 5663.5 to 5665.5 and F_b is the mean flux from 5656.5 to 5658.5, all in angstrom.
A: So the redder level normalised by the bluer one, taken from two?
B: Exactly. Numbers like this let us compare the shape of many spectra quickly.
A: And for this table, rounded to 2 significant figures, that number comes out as 0.77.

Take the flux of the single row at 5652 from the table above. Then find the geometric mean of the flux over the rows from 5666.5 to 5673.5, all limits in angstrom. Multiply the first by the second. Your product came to 83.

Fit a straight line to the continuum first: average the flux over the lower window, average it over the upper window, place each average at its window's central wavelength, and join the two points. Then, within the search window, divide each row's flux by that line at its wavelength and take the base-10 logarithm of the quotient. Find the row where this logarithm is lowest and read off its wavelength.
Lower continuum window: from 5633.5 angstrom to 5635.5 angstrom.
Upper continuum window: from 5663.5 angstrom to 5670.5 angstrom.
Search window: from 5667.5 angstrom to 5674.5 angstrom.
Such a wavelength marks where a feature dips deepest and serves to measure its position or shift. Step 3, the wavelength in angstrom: 5668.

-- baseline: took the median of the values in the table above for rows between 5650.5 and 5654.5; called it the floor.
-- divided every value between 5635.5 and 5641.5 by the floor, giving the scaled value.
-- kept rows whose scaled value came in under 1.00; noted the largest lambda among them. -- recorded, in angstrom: 5641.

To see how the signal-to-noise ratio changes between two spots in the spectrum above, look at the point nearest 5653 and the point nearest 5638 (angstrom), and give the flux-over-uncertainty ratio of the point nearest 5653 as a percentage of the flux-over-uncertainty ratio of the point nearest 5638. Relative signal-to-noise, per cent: 92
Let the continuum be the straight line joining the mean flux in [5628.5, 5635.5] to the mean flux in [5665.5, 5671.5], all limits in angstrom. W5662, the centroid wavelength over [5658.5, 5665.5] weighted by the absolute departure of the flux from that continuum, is 5660.5 angstrom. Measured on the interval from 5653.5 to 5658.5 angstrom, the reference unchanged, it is 5656.8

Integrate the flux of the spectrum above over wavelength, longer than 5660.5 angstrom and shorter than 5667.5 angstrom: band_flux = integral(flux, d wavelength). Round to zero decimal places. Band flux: 67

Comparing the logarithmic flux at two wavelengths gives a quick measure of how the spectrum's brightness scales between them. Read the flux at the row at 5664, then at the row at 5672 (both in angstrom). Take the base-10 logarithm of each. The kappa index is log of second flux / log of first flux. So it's 1.08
